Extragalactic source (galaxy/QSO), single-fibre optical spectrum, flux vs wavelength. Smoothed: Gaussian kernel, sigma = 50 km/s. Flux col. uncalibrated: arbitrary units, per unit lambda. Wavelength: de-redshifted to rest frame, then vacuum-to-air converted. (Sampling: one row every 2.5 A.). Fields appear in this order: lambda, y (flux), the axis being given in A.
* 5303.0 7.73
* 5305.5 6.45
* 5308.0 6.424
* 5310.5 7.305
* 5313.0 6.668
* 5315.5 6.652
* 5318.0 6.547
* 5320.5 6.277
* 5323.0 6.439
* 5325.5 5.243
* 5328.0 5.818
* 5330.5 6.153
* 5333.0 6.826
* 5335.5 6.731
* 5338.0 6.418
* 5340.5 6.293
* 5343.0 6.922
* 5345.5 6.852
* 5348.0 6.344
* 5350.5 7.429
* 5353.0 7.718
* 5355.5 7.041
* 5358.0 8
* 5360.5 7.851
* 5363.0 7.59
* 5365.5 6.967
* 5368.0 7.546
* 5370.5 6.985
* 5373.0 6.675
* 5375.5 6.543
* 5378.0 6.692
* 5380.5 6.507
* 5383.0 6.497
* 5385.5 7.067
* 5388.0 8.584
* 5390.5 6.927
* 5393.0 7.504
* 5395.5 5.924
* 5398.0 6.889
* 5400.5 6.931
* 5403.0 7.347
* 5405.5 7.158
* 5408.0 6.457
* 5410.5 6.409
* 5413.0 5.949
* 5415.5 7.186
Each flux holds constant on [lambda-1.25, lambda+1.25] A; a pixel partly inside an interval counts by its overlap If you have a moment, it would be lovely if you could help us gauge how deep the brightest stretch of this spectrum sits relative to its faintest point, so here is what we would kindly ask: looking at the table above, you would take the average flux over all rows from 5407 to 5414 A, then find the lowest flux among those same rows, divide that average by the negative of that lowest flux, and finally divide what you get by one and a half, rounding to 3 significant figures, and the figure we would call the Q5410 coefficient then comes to -0.703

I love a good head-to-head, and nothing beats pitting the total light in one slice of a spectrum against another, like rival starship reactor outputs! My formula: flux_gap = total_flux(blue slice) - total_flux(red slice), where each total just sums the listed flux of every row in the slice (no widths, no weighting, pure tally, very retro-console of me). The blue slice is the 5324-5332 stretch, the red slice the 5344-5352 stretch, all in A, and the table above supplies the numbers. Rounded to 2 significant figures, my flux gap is -3.4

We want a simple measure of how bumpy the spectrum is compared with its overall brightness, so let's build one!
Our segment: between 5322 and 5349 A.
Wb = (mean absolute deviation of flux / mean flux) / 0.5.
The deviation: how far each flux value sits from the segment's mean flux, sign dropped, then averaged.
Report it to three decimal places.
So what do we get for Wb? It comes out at 0.113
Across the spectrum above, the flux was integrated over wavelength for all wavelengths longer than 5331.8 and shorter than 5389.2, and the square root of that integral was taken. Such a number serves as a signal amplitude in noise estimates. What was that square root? 20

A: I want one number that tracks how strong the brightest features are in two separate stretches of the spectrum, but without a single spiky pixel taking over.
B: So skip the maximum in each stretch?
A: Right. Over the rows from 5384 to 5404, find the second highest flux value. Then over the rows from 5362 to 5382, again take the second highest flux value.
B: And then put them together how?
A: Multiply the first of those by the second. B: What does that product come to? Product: 57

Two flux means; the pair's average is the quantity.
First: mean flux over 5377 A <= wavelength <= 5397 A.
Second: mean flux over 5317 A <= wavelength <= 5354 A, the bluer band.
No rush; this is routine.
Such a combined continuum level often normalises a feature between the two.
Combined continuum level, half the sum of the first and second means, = 6.75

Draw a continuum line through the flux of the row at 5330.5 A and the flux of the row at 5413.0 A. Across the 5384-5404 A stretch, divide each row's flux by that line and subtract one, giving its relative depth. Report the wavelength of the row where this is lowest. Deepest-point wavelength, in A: 5395.5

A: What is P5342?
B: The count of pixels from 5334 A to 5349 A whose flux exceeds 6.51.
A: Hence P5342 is 3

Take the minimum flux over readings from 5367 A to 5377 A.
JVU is 6.543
